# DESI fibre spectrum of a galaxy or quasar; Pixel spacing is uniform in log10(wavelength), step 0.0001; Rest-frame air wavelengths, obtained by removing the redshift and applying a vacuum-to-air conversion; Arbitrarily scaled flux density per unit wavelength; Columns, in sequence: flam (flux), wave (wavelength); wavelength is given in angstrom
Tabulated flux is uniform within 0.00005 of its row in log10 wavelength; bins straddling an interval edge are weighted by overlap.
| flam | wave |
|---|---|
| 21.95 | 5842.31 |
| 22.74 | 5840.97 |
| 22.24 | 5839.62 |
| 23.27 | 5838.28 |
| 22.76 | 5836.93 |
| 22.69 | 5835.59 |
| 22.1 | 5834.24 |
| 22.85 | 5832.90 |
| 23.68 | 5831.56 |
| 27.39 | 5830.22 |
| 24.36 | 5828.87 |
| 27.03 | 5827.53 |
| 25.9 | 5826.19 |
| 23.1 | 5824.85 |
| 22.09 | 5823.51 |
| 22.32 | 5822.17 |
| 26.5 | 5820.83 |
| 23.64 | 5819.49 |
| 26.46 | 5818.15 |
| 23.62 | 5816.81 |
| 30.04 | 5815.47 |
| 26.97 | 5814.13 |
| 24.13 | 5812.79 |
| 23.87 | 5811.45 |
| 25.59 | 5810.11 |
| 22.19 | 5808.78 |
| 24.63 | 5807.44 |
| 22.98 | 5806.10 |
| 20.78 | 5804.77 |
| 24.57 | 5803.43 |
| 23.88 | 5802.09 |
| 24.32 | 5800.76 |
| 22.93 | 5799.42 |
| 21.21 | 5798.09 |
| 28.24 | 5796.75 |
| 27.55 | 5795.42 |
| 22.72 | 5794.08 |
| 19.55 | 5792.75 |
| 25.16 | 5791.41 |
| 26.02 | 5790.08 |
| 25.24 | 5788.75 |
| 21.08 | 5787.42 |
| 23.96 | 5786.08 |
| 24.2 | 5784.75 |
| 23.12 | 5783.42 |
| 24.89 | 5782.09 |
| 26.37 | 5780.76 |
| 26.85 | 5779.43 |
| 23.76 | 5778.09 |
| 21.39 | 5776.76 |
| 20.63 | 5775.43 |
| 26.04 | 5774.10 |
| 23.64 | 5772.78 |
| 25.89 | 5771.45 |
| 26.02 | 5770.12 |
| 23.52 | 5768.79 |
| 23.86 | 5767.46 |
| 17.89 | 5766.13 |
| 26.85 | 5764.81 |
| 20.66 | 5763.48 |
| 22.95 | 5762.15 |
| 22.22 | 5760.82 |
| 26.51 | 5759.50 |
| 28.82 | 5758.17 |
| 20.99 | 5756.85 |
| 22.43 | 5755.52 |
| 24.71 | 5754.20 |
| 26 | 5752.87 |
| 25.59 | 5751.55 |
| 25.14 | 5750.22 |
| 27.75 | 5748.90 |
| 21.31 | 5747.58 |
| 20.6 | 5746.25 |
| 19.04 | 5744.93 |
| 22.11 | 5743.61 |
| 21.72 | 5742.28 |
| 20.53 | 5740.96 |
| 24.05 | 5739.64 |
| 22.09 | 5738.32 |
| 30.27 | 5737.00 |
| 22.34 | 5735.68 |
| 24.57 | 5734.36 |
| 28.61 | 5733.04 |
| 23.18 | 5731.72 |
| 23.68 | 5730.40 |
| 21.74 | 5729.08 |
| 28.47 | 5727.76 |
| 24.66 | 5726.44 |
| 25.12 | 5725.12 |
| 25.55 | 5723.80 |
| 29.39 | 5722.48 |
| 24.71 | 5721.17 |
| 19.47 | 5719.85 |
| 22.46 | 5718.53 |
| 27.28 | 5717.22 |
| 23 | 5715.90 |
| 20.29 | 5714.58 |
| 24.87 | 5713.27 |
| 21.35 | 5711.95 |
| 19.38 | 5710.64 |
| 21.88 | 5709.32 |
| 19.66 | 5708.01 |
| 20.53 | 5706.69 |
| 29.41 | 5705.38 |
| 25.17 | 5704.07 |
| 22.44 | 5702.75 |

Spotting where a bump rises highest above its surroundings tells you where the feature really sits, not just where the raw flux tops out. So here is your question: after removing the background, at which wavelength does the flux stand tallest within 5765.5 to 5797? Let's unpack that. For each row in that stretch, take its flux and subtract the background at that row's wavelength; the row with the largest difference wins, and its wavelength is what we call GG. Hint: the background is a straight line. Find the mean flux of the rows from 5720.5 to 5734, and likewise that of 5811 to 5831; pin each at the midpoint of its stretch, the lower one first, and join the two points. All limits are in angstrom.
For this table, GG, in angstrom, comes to 5796.75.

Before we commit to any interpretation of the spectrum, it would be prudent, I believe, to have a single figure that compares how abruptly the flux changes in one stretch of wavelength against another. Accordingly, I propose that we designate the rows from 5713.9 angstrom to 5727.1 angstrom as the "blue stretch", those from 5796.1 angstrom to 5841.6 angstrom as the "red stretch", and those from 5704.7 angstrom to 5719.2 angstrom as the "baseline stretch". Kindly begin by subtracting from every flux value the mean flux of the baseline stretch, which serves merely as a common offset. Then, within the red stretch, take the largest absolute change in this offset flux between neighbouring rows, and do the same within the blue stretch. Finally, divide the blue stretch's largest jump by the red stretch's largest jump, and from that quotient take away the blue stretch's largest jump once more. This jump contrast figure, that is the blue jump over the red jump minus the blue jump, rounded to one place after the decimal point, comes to -4.5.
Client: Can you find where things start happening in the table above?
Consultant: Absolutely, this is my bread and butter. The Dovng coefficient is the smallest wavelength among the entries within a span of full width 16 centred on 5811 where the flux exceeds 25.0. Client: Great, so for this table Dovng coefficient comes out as 5810.11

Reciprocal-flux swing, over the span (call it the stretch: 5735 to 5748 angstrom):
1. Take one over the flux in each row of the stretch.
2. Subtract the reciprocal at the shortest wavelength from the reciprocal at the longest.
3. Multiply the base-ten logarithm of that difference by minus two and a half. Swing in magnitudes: 6.7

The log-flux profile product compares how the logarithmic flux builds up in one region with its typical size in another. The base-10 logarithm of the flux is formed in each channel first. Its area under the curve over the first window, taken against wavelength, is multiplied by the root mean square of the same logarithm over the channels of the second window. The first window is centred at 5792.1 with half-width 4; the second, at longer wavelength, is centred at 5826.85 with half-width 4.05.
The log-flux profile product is 15.5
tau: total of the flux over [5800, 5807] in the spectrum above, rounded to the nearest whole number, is 117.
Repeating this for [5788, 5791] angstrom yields 51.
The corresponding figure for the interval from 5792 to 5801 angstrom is 167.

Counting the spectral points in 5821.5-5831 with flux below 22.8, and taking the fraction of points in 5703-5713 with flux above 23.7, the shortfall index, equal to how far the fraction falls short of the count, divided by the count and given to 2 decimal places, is 0.86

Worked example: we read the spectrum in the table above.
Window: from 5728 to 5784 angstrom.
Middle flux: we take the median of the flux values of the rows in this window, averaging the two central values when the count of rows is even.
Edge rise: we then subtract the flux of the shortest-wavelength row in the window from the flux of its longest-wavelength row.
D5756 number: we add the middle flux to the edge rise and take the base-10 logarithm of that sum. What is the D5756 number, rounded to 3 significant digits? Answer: 1.40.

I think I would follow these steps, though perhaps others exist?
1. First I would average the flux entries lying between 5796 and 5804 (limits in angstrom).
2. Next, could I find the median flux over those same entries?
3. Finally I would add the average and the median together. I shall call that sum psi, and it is 48.3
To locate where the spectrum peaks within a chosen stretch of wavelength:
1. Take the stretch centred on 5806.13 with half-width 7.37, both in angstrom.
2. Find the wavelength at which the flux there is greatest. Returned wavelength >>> 5810.11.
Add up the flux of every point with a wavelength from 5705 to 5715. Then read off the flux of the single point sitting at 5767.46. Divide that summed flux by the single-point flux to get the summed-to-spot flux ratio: 7.4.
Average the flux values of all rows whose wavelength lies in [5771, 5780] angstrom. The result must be 24.0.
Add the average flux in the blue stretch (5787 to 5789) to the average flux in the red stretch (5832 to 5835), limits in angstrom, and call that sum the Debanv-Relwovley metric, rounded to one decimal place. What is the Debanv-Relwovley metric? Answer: 45.6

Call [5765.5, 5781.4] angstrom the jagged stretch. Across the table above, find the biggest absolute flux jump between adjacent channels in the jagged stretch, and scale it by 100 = 597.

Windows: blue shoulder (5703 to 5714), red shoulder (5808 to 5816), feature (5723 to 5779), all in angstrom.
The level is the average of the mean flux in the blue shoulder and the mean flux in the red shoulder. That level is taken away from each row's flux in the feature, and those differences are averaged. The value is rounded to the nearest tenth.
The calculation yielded -0.2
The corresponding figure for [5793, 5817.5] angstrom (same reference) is 0.3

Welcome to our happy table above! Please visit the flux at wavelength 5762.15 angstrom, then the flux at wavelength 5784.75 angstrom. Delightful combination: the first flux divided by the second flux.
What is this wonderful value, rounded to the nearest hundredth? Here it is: 0.95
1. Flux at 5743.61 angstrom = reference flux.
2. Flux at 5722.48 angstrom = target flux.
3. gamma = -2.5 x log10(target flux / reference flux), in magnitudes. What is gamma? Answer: -0.31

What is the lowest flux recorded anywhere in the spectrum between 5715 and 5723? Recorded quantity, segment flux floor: 19.47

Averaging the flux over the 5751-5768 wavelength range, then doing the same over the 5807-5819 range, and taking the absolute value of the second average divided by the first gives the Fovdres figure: 1.06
